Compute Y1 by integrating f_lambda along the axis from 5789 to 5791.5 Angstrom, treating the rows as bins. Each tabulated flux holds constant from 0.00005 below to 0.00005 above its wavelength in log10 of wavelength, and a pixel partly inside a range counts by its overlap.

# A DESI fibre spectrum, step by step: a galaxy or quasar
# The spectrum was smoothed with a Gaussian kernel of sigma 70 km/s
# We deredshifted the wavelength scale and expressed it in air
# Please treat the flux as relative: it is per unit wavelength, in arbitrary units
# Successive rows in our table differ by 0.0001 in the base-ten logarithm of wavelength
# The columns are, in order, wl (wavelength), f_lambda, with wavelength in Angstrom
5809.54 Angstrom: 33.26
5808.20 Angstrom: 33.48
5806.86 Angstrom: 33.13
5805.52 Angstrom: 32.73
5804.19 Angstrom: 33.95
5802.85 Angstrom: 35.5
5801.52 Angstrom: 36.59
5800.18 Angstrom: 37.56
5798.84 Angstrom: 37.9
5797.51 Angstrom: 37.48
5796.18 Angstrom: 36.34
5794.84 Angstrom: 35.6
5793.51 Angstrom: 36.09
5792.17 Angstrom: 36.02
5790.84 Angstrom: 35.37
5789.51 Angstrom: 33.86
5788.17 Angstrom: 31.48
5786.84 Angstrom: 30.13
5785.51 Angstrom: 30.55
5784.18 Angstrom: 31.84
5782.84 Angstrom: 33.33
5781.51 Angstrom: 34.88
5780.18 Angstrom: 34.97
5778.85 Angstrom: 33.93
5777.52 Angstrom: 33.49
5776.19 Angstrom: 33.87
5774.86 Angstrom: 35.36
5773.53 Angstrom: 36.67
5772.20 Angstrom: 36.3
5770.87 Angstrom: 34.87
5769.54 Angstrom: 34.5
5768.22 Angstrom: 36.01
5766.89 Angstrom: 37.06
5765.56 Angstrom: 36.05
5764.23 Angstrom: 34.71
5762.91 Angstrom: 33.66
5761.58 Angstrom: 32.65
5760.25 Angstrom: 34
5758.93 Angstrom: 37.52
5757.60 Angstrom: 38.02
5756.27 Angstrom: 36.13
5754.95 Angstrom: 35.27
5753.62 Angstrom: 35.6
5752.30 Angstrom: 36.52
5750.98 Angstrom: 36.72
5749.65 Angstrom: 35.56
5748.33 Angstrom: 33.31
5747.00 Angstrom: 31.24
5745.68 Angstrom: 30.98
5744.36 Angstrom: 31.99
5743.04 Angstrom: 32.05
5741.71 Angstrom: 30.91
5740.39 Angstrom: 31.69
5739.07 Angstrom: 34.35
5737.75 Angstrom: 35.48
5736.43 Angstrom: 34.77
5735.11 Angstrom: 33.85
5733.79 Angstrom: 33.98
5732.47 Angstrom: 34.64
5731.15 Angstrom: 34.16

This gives 87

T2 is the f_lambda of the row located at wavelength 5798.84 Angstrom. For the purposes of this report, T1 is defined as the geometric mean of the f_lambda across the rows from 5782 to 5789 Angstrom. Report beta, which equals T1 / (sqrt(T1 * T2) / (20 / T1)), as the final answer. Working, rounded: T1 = 31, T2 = 37.9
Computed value 0.579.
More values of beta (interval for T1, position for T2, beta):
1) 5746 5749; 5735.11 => 0.605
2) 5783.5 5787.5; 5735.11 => 0.619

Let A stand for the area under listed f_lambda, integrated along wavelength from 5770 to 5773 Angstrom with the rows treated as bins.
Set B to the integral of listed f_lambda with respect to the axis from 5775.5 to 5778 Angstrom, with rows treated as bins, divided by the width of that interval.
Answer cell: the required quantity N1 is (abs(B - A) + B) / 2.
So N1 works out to 53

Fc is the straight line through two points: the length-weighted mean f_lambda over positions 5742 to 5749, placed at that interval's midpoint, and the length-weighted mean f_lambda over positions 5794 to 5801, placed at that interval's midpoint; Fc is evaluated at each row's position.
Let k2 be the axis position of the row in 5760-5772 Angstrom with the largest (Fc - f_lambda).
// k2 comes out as 5761.58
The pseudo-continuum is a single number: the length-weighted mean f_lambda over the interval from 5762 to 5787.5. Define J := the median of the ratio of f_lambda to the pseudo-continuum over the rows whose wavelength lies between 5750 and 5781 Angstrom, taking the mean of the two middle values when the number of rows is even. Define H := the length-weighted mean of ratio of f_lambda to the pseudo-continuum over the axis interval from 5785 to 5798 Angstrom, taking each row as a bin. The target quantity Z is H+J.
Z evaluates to 2.03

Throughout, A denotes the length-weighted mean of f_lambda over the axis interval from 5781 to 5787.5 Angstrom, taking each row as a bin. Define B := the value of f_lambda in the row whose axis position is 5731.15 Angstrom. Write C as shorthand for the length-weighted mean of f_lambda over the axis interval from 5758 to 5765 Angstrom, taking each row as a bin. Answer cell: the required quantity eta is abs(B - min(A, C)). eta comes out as 2.1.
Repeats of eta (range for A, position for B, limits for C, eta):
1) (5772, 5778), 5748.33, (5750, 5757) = 1.8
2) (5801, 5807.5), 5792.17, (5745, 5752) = 2.3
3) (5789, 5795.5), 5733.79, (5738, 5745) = 1.6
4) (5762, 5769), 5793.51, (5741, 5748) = 4.6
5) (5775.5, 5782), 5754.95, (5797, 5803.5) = 1.0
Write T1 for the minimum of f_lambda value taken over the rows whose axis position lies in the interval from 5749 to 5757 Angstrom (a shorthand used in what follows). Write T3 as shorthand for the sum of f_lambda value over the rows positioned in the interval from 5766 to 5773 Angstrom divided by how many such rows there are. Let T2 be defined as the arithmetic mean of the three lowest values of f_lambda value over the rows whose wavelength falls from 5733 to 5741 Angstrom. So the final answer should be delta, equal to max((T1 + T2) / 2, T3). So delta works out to 35.7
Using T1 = 35.27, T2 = 33.2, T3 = 35.7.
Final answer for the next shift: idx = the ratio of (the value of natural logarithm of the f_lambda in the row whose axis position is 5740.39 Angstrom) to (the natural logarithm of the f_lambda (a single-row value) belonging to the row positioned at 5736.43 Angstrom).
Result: 0.974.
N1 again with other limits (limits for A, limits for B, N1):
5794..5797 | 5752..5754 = 54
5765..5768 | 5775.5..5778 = 55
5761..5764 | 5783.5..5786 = 50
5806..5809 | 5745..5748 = 50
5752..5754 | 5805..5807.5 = 36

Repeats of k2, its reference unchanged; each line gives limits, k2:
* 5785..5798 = 5786.84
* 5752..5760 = 5754.95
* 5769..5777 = 5776.19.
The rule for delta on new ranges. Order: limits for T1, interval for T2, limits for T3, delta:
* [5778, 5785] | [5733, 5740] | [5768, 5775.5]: 35.6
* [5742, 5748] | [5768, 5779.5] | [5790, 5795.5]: 35.8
